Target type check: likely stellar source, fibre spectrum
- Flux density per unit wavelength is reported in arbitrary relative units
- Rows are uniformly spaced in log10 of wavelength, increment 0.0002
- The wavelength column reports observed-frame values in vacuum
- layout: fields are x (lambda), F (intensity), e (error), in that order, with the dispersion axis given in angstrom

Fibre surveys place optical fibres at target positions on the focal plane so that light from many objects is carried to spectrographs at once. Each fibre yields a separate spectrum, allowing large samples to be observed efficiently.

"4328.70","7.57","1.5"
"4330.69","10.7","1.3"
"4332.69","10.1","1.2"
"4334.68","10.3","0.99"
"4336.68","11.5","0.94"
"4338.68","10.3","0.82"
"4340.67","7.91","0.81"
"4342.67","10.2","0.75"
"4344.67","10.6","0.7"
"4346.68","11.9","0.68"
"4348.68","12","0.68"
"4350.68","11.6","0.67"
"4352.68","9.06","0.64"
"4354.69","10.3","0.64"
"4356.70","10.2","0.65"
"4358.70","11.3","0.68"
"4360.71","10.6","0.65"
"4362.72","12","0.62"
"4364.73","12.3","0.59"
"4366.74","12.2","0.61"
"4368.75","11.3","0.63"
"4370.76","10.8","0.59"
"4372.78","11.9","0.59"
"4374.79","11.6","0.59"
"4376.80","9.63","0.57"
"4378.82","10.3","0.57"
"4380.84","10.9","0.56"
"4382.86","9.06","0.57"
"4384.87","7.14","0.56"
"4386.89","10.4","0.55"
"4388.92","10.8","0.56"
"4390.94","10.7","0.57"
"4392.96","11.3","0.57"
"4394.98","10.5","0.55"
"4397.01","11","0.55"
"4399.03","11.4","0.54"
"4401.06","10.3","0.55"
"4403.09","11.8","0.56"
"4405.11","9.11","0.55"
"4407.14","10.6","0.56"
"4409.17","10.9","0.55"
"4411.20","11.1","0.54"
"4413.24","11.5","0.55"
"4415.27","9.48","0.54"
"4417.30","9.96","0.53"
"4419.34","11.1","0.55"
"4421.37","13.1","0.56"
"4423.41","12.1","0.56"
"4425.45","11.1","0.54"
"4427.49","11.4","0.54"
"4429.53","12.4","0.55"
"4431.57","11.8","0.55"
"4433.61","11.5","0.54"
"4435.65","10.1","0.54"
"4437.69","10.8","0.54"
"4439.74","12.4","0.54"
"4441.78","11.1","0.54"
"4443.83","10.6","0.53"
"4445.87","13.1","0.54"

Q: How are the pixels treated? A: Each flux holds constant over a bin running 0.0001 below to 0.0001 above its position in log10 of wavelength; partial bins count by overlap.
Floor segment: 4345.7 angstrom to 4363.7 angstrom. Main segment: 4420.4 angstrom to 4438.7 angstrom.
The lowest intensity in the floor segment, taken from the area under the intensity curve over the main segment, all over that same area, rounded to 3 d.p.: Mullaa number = 0.957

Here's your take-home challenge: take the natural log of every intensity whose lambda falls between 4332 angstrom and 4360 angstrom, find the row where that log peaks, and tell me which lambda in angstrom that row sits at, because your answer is 4348.68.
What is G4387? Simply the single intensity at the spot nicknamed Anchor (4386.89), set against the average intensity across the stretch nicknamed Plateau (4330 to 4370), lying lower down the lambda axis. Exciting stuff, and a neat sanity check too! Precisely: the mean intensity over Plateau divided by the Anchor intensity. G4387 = 1.04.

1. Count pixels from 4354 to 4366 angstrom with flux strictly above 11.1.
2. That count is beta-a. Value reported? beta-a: 3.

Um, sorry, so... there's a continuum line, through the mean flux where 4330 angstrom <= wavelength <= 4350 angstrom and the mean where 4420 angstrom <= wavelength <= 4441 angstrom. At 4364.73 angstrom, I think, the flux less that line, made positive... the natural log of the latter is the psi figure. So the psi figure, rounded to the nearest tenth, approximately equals 0.4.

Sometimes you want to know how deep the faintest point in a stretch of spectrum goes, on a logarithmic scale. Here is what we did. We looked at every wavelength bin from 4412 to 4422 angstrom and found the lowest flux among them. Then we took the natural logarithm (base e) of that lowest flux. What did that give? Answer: 2.25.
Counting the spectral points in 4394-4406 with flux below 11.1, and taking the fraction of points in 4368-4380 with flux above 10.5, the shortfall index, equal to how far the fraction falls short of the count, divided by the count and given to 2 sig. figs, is 0.83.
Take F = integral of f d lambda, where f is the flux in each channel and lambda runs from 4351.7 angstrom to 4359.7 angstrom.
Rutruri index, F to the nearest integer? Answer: 82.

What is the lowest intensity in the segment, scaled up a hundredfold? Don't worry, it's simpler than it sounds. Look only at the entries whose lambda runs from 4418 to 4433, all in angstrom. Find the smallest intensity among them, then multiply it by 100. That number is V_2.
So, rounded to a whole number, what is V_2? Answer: 1110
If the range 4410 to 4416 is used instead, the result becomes 948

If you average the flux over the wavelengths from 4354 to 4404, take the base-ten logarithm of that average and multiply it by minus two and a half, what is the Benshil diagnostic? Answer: -2.58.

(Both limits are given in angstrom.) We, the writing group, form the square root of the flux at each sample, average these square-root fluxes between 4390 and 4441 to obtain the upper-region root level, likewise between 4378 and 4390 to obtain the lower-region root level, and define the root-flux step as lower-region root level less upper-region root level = -0.21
